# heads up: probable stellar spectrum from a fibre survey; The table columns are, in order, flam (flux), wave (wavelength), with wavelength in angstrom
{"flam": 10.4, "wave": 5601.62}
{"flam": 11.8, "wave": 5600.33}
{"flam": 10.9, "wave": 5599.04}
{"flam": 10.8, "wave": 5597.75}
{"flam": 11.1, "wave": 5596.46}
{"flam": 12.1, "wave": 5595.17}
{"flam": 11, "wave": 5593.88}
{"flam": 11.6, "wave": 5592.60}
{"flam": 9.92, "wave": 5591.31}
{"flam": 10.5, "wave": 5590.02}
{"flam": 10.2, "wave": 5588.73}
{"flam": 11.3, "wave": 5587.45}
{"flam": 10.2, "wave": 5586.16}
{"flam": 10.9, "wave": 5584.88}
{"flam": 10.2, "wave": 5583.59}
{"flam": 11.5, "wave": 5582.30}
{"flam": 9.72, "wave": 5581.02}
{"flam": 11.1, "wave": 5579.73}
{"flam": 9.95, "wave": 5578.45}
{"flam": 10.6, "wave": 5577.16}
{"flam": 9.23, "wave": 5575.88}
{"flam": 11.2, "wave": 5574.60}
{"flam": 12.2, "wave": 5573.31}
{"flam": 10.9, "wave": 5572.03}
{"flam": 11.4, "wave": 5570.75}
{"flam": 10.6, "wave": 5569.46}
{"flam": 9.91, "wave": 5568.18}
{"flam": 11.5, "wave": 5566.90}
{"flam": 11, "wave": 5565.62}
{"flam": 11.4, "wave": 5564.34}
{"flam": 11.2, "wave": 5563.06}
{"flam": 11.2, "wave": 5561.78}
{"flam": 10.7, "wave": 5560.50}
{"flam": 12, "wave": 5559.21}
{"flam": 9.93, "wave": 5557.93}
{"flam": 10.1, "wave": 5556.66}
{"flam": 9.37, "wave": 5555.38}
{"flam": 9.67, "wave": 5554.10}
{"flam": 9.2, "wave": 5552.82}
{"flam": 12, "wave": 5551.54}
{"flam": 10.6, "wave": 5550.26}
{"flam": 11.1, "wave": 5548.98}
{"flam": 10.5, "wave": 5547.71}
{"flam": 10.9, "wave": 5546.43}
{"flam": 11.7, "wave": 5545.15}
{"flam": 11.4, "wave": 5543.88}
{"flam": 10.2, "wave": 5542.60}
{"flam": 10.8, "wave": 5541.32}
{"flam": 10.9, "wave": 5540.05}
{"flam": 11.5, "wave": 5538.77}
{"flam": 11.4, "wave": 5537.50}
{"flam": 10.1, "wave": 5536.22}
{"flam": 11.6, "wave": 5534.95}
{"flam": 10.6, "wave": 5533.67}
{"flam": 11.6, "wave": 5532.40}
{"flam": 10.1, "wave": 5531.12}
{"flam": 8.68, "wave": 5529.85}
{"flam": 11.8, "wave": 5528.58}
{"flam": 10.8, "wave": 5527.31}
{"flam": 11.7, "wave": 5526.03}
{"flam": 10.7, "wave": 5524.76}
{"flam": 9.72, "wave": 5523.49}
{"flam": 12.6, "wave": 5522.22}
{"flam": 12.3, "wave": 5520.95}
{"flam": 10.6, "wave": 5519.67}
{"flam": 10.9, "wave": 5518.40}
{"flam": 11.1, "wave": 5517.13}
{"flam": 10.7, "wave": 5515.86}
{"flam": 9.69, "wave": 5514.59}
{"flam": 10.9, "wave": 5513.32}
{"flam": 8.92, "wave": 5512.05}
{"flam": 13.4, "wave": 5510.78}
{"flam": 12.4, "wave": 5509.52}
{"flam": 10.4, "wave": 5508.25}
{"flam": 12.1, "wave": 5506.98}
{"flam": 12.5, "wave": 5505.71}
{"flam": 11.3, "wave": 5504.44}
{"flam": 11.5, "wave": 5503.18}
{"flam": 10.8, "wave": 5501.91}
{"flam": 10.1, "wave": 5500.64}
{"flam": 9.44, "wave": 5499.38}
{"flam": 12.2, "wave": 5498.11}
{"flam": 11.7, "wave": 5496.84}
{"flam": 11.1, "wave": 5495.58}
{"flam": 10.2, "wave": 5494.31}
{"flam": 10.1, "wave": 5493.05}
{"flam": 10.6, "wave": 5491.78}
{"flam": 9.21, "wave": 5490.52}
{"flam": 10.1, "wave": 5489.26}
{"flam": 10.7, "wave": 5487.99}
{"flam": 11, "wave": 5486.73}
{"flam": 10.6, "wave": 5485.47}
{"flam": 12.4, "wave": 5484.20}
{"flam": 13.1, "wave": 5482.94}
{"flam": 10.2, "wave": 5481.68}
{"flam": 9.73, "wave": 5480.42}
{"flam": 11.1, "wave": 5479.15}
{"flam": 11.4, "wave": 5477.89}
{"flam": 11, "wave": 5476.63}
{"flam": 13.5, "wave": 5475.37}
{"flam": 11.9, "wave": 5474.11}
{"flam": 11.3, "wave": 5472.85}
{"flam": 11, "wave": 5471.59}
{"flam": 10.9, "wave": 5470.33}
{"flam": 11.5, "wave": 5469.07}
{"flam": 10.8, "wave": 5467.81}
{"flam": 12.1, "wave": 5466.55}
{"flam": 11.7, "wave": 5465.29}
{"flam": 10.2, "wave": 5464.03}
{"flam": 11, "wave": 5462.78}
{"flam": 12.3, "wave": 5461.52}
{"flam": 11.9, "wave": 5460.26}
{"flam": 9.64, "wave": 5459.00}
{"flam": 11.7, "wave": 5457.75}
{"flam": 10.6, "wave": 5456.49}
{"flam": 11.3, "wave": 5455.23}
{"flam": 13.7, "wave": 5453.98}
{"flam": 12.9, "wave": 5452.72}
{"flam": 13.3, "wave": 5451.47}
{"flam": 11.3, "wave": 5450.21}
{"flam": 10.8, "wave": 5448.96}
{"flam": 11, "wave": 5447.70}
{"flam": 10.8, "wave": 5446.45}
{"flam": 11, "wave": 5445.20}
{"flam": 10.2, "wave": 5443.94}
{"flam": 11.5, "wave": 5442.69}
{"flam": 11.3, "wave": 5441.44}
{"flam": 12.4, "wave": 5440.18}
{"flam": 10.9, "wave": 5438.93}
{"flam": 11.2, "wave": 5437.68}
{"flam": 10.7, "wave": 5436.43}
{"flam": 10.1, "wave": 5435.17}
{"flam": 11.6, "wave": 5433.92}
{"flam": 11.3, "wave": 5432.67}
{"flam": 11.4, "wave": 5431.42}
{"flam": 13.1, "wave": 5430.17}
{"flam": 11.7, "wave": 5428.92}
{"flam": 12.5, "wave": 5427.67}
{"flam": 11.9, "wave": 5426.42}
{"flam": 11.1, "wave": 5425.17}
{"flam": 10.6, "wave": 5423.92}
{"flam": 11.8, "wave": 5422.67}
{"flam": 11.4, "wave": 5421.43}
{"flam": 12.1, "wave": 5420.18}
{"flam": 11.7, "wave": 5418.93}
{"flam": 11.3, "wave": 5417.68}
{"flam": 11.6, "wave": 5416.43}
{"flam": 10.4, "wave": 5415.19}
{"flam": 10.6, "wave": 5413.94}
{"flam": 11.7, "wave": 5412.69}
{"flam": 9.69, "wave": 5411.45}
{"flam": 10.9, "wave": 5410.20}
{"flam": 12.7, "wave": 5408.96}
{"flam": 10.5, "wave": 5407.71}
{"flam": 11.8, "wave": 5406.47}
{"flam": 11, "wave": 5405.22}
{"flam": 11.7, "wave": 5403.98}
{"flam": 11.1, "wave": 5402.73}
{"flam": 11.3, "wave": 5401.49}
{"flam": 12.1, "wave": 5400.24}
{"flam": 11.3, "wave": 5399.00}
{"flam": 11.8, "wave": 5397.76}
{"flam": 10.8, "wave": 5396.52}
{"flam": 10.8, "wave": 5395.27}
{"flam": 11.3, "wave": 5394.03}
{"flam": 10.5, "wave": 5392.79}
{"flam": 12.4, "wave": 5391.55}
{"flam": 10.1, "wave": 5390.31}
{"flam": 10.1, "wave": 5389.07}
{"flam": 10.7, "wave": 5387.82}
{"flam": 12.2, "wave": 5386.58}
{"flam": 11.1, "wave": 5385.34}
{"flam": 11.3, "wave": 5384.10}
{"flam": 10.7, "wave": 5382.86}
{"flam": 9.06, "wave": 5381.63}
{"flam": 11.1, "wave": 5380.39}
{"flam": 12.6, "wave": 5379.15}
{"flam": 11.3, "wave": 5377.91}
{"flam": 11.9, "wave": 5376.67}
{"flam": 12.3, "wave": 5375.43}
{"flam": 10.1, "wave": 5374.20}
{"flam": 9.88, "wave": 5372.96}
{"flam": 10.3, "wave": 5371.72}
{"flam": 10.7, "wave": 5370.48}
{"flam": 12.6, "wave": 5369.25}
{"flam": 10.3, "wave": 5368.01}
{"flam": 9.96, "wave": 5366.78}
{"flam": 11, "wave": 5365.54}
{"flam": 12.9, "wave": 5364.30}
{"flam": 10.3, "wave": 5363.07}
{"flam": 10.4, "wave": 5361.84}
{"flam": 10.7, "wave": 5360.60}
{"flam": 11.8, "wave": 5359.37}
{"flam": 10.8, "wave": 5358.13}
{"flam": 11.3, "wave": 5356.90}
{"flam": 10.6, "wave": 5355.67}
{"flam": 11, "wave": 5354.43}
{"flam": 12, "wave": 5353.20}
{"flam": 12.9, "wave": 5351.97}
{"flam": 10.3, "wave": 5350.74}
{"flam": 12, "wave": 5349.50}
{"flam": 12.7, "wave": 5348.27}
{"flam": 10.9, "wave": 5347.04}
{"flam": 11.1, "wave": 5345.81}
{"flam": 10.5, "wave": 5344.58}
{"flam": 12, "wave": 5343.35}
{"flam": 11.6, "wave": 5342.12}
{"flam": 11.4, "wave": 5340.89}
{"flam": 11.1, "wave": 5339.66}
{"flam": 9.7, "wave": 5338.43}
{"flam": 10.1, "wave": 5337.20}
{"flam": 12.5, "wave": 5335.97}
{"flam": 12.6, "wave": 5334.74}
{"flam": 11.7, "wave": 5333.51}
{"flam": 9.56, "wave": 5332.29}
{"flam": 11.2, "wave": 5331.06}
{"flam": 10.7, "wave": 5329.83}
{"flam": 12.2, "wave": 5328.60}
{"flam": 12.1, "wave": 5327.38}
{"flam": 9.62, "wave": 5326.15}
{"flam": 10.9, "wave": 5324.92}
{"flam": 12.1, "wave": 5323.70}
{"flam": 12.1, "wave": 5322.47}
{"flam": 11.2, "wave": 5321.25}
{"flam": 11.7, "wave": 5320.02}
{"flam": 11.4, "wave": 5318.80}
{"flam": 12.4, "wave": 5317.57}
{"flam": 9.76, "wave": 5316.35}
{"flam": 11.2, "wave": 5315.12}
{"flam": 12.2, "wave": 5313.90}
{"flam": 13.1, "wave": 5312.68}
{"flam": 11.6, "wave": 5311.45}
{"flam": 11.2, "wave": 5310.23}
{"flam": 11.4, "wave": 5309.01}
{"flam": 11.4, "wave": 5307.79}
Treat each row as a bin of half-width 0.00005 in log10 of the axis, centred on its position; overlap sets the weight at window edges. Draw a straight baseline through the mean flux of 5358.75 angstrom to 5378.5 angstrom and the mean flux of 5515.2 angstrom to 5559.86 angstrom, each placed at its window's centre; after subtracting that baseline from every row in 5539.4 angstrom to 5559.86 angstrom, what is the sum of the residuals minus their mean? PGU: -2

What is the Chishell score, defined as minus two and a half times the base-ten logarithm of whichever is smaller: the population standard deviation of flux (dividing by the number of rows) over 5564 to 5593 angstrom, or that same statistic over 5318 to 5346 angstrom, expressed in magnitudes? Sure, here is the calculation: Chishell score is 0.36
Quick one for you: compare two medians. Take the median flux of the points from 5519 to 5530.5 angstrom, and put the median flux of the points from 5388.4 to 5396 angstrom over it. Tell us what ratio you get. 0.986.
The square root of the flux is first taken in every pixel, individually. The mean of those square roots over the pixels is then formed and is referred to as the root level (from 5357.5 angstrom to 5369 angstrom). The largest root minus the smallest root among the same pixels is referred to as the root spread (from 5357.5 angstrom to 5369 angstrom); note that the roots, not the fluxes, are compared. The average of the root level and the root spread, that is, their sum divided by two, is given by 1.87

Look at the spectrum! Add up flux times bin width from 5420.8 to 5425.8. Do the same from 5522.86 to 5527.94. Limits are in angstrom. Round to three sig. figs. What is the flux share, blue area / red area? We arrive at 1.03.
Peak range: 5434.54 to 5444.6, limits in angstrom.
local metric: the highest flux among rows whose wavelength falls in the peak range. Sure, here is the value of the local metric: 12.4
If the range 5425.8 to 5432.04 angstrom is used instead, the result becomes 13.1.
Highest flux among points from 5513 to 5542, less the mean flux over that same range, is 1.70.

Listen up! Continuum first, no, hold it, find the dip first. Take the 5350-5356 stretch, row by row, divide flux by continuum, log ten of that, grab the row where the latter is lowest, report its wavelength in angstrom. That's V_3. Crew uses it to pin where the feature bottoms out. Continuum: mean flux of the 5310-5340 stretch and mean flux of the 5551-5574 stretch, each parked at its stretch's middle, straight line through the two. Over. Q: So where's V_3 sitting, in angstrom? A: 5350.74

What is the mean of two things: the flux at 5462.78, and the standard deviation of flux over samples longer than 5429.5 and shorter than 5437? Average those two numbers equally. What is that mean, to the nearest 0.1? 6.0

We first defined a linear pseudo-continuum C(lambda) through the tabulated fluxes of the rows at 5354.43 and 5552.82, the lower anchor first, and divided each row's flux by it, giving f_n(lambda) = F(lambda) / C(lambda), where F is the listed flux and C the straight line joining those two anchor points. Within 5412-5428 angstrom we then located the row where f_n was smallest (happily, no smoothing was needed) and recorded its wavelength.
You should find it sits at 5415.19 angstrom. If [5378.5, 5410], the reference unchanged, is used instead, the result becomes 5381.63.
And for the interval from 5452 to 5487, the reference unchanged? 5459.00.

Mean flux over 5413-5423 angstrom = 11.4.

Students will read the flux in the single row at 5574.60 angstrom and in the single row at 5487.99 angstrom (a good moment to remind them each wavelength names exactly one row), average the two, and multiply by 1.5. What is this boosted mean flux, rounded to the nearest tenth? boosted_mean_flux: 16.4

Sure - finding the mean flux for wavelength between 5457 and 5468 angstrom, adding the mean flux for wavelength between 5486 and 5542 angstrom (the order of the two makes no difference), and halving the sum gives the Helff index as 11.1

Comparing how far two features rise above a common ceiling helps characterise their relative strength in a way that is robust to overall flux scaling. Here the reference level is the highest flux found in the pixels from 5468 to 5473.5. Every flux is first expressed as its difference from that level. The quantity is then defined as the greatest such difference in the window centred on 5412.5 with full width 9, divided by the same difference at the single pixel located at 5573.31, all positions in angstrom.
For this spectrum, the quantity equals 1.7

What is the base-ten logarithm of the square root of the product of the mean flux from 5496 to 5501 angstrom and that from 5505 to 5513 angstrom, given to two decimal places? 1.05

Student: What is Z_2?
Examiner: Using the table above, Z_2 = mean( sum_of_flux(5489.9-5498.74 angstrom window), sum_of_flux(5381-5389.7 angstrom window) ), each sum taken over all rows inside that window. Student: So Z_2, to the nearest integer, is 75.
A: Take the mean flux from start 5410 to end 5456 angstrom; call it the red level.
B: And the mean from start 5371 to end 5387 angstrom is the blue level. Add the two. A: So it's 22.5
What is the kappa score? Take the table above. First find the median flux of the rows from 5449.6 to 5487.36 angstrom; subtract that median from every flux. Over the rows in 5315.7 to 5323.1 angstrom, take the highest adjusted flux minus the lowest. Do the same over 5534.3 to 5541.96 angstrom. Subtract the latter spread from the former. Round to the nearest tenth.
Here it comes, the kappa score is 1.1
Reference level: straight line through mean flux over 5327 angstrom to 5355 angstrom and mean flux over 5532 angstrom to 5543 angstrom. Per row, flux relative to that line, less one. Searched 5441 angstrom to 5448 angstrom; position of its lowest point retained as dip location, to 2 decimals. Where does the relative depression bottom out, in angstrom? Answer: 5443.94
